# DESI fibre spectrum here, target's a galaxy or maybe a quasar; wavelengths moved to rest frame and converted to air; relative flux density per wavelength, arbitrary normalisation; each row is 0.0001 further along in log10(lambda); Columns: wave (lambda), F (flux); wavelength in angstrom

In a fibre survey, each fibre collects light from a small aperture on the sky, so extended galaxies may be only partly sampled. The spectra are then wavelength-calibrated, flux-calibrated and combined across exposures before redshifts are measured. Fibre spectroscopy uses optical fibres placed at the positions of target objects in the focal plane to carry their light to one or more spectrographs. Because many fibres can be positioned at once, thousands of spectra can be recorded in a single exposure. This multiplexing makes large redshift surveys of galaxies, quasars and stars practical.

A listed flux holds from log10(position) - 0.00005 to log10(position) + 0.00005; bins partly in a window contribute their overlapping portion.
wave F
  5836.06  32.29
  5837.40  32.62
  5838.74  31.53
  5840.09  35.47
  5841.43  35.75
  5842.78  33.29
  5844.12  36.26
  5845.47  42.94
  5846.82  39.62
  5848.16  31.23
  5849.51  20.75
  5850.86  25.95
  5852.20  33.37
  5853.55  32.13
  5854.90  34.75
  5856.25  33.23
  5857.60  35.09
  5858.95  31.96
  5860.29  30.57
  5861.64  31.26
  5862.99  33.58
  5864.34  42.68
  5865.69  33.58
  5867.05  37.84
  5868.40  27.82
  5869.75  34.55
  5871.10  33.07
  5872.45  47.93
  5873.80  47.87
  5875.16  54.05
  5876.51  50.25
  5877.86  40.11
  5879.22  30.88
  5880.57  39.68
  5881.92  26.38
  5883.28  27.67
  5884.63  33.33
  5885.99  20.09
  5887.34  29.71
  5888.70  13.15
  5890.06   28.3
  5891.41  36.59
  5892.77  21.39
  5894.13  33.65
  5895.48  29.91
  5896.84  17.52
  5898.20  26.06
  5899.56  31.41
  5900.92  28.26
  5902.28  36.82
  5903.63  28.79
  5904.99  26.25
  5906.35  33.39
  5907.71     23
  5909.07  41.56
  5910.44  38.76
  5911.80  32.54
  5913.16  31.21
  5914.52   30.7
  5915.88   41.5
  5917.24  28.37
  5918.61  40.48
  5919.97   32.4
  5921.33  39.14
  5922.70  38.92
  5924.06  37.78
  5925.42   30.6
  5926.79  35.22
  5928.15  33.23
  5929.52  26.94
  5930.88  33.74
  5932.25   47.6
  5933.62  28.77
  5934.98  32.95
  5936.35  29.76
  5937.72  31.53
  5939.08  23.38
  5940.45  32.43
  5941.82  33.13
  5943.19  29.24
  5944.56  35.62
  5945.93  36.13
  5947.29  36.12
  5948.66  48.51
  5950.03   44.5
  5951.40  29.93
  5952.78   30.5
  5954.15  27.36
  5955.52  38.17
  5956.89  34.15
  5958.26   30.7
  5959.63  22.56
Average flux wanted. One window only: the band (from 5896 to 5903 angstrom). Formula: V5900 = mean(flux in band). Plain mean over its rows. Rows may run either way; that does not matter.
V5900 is 28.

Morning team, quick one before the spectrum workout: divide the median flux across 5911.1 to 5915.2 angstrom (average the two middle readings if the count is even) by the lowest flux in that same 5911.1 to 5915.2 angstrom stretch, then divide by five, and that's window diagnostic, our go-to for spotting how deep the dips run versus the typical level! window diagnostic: 0.203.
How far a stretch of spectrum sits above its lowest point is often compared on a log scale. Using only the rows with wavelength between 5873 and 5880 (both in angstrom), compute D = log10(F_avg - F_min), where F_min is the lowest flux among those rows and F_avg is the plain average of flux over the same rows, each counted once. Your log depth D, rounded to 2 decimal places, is 1.14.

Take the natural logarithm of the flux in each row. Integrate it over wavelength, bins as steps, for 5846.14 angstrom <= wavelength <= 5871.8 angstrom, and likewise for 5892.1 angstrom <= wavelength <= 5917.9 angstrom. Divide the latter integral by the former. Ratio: 0.98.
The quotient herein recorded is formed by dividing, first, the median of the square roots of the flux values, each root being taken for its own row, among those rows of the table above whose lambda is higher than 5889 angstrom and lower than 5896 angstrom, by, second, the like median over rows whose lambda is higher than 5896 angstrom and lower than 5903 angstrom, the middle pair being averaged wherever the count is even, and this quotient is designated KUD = 1.03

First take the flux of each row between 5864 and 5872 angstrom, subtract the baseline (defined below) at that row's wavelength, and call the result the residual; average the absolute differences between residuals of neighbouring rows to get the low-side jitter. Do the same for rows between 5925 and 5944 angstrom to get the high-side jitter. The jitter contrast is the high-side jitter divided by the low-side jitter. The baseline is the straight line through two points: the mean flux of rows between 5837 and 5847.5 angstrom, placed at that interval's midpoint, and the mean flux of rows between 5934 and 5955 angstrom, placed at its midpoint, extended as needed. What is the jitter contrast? 1.02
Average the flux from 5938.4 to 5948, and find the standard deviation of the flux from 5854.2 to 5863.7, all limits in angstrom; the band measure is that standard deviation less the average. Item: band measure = -31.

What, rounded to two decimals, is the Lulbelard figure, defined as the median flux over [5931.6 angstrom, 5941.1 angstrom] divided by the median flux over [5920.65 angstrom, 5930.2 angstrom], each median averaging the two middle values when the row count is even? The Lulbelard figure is 0.90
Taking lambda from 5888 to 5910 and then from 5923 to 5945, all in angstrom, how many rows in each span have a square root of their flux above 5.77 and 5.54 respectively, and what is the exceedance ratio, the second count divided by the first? 2.0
